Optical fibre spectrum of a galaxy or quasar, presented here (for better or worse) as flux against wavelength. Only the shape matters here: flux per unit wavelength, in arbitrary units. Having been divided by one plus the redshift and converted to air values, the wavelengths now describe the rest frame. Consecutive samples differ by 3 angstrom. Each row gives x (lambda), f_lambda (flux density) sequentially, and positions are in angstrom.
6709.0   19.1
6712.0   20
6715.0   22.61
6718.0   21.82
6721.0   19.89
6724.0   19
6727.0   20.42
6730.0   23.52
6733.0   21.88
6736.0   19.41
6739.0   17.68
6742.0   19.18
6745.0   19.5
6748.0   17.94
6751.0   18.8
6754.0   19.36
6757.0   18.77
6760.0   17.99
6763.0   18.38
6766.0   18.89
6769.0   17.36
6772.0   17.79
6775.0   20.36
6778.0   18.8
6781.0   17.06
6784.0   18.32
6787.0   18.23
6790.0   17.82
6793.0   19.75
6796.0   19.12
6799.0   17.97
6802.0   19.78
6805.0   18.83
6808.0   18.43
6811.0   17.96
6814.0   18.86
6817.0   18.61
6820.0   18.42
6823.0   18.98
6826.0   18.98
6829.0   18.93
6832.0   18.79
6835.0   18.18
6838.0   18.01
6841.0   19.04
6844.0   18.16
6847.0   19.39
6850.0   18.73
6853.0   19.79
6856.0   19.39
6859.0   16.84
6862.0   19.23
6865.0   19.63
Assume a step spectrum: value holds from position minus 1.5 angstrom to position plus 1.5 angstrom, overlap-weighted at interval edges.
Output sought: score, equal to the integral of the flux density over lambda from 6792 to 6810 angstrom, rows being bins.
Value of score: 341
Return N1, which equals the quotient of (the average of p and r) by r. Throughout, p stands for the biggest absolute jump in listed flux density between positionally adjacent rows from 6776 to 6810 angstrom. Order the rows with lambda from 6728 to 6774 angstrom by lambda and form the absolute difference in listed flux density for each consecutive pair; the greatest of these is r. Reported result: 0.89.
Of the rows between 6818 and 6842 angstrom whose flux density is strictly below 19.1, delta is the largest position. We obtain 6841.0 angstrom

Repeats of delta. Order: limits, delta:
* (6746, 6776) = 6772.0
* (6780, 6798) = 6790.0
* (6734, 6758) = 6757.0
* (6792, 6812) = 6811.0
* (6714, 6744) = 6739.0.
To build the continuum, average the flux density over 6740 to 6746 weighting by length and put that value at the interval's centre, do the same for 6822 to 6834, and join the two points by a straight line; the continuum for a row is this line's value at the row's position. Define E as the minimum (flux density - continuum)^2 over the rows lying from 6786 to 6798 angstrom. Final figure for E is 0.014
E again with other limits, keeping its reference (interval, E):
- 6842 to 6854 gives 0.006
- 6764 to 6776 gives 0.047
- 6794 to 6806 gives 0.014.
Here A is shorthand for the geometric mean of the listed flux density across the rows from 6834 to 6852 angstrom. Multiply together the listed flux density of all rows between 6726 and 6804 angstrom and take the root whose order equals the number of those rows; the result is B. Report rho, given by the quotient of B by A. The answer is 1.020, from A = 18.6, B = 19.0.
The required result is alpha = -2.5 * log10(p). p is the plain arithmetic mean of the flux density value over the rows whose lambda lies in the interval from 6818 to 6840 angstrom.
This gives -3.17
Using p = 18.6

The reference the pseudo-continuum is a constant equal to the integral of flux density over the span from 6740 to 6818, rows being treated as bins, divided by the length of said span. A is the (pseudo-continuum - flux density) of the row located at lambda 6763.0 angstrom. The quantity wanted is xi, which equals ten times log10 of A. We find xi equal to -6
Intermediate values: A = 0.2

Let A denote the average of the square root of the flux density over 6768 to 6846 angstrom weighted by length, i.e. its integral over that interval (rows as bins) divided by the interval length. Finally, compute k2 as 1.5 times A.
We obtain 6.463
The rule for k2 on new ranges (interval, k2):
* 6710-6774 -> 6.624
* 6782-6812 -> 6.469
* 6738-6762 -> 6.480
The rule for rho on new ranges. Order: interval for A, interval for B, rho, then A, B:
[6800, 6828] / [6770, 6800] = 0.986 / 18.8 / 18.5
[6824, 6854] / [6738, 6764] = 0.990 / 18.8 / 18.6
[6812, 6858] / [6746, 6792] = 0.977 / 18.8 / 18.4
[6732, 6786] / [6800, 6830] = 1.003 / 18.7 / 18.8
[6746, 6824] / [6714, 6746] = 1.099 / 18.5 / 20.4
